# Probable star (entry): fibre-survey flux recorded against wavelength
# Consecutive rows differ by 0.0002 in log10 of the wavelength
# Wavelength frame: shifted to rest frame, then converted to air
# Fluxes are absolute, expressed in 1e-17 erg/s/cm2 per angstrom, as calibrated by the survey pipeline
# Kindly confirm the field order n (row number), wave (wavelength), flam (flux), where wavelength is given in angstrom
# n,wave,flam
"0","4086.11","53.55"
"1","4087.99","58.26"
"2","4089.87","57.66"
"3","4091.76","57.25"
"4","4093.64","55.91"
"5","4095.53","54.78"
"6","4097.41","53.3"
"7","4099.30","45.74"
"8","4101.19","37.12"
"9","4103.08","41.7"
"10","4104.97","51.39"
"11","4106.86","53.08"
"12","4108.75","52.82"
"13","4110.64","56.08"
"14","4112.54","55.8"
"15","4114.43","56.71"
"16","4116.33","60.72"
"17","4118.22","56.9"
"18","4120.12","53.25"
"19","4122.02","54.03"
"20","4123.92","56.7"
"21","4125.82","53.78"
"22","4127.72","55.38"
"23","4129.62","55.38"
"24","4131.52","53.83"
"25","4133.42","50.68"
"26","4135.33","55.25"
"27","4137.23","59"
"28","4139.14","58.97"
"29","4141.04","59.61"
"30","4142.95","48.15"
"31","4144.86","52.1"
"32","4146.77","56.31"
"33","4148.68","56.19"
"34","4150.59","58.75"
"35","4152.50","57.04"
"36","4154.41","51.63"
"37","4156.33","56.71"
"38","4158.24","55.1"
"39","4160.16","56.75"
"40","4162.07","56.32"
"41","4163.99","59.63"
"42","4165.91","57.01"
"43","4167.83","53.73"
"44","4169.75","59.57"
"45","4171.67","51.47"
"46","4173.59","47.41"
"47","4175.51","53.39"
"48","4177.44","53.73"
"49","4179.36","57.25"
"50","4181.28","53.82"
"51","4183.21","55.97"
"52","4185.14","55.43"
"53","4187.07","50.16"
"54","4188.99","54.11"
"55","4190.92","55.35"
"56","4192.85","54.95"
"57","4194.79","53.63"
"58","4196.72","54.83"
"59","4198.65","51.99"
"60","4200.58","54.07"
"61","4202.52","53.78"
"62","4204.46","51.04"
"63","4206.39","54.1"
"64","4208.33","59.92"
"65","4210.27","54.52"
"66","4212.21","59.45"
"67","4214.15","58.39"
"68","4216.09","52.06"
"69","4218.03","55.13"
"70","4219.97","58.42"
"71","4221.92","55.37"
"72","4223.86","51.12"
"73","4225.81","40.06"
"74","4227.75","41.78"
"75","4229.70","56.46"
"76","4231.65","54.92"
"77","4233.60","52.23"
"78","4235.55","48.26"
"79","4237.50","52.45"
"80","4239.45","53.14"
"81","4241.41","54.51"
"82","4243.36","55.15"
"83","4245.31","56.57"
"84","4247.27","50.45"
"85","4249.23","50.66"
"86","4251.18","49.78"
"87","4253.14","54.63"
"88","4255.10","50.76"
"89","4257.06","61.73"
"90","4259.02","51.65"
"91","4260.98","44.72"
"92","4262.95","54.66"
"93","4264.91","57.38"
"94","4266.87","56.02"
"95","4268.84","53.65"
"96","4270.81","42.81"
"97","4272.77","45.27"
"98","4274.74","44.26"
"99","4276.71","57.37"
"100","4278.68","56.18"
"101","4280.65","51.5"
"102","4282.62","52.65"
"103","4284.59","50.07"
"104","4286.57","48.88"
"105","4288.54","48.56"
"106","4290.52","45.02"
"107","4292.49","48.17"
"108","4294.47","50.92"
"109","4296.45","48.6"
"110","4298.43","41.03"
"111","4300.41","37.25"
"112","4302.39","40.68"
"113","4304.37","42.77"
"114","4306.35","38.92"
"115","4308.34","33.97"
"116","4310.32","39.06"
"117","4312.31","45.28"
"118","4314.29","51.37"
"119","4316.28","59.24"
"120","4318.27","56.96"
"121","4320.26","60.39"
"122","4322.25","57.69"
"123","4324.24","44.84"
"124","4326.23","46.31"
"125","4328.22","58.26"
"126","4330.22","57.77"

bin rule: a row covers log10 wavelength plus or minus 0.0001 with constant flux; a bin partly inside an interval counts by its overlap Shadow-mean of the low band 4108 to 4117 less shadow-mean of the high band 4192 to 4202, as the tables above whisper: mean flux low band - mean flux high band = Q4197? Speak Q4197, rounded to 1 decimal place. 2.5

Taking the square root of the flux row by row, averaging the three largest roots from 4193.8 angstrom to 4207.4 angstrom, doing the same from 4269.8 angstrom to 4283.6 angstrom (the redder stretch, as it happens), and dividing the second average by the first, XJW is 1.010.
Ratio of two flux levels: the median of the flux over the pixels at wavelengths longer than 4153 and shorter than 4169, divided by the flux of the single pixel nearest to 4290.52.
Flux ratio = 1.26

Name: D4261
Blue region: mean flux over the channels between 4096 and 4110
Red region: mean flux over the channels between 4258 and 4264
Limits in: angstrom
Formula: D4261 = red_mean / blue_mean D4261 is 1.05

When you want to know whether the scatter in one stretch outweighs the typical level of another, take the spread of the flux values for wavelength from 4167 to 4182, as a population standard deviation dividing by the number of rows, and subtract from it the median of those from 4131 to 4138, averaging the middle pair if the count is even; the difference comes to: -51.2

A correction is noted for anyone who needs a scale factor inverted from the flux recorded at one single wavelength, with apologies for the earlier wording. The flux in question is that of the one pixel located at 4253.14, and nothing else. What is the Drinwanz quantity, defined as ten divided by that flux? 0.18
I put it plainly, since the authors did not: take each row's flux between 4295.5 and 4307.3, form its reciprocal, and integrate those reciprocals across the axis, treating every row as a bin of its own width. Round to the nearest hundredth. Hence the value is 0.29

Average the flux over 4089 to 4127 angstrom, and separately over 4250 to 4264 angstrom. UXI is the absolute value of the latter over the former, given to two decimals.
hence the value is 0.99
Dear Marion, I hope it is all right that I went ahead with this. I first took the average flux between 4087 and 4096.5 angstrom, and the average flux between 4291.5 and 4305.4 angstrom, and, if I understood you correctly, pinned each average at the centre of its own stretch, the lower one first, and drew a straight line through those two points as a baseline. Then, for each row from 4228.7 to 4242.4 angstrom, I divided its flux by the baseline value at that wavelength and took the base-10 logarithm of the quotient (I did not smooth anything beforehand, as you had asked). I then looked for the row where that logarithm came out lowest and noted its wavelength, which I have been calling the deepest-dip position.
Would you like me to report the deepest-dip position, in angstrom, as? 4235.55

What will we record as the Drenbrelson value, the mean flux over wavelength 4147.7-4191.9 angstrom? 55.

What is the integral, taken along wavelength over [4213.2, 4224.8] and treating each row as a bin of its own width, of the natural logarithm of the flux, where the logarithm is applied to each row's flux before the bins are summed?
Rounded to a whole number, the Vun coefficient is 47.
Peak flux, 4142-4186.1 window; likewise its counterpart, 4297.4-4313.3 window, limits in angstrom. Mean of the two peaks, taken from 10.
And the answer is -42.5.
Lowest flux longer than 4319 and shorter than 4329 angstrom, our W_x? 44.84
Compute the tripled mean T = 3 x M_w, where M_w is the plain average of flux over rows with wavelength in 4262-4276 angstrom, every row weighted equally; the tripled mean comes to 152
